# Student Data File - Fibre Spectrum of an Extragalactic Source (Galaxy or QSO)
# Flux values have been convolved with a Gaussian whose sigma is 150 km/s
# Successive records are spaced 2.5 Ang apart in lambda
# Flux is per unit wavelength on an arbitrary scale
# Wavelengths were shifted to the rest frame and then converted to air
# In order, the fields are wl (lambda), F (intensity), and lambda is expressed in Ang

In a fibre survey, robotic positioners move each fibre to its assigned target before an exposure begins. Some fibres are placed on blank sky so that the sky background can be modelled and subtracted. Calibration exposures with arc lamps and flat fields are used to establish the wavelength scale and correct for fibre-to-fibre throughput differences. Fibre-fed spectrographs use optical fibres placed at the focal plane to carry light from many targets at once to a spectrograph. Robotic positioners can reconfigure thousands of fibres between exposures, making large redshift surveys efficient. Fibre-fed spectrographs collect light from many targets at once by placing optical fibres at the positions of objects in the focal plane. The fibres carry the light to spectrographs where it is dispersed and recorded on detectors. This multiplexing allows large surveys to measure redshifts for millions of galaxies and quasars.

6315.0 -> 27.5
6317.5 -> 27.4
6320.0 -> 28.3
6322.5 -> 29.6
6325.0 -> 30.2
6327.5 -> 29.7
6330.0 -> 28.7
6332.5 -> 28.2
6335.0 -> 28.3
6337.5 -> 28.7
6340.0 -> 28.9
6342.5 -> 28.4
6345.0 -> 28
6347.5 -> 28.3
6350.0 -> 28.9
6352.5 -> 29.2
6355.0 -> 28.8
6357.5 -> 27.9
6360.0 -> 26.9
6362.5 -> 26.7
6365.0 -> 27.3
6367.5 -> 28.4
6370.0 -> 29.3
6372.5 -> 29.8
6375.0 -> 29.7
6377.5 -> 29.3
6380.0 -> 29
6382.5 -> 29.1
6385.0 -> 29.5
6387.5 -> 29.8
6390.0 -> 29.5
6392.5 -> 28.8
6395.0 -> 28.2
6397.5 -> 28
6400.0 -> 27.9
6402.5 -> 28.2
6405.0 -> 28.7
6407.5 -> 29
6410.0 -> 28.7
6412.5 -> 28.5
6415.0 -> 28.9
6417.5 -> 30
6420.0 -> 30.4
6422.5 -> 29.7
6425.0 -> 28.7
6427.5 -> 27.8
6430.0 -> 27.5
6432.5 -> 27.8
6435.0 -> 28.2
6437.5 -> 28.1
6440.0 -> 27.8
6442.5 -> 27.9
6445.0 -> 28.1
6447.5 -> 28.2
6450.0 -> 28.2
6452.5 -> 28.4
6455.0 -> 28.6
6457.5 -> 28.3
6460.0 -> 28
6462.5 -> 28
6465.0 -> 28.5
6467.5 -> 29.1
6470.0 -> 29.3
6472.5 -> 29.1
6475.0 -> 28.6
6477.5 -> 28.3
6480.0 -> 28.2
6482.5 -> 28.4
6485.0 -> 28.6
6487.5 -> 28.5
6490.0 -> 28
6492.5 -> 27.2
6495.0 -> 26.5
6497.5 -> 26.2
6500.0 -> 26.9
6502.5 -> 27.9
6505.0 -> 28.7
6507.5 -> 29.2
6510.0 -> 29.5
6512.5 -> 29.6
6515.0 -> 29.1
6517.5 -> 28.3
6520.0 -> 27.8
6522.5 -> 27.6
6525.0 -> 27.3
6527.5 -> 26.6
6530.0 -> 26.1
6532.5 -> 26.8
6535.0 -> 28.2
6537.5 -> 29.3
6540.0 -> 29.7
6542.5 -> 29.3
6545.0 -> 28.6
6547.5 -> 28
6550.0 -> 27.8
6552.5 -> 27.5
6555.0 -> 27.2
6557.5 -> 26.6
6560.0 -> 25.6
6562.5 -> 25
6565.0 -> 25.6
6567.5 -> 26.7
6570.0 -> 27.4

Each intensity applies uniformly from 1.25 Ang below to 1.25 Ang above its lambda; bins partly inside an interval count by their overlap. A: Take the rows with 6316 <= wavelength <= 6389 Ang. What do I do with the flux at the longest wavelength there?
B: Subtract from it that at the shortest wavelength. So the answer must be 2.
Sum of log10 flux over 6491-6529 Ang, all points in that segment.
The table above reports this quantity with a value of 22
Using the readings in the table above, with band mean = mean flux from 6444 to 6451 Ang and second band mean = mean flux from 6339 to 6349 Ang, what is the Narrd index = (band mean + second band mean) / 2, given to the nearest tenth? 28.3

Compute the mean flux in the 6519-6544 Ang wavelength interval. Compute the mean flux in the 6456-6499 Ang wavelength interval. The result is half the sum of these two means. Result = 28.0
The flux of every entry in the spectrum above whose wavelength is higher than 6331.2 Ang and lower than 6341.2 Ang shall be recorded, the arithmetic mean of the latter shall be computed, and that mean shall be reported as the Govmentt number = 28.5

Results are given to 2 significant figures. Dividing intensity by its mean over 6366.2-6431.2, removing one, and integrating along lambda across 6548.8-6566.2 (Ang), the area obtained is -1.5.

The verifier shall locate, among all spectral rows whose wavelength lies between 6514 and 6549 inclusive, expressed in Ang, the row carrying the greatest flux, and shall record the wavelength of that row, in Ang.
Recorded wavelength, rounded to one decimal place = 6540.0 Ang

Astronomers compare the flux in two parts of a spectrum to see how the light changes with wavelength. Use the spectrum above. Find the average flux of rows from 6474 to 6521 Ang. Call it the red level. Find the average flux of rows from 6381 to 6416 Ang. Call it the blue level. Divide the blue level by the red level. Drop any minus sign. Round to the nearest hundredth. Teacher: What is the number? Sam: 1.02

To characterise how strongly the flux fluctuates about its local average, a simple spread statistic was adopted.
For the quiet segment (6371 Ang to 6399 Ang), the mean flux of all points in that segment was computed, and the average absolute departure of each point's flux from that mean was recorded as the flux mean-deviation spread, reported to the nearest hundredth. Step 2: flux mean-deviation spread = 0.49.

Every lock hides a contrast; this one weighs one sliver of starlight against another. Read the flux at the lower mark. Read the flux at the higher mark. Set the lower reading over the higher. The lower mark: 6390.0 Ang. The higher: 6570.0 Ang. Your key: 1.08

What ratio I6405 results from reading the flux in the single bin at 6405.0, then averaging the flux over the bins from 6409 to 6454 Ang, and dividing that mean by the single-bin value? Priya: 0.99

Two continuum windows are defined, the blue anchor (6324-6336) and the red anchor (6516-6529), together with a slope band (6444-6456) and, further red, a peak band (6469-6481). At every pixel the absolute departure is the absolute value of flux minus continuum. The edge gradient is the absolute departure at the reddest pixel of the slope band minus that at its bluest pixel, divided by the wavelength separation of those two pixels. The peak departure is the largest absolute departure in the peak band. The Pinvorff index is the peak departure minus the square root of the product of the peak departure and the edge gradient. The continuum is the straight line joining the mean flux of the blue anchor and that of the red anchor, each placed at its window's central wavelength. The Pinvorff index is 1.10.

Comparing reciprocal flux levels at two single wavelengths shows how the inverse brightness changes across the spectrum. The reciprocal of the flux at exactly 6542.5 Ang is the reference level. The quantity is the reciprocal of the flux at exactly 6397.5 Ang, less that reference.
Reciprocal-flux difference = 0.0016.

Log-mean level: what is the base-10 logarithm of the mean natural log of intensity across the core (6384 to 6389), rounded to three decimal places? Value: 0.530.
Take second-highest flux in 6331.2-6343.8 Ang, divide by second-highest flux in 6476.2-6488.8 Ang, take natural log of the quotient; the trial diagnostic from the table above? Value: 0.007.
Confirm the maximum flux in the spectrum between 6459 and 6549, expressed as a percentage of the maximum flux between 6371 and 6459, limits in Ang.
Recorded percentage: 98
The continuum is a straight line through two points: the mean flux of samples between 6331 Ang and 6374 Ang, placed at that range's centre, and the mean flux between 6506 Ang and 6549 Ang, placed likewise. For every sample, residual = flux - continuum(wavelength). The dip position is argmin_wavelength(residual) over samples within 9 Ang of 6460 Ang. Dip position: 6460.0 Ang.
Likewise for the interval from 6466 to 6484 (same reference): 6480.0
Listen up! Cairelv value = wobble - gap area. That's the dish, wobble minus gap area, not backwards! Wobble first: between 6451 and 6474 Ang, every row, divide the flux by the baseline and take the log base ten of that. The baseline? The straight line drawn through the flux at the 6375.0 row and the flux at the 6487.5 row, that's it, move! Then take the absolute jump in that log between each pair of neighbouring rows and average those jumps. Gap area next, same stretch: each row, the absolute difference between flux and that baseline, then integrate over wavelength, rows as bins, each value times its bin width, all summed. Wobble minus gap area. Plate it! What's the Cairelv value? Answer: -11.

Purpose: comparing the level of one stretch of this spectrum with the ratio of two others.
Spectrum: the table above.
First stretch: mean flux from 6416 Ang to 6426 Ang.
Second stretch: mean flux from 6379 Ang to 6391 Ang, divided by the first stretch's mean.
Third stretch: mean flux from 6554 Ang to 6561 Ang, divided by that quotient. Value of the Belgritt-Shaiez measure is 26.8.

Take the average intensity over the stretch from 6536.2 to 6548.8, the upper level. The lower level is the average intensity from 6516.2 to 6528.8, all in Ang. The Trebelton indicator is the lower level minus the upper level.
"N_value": -1.5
